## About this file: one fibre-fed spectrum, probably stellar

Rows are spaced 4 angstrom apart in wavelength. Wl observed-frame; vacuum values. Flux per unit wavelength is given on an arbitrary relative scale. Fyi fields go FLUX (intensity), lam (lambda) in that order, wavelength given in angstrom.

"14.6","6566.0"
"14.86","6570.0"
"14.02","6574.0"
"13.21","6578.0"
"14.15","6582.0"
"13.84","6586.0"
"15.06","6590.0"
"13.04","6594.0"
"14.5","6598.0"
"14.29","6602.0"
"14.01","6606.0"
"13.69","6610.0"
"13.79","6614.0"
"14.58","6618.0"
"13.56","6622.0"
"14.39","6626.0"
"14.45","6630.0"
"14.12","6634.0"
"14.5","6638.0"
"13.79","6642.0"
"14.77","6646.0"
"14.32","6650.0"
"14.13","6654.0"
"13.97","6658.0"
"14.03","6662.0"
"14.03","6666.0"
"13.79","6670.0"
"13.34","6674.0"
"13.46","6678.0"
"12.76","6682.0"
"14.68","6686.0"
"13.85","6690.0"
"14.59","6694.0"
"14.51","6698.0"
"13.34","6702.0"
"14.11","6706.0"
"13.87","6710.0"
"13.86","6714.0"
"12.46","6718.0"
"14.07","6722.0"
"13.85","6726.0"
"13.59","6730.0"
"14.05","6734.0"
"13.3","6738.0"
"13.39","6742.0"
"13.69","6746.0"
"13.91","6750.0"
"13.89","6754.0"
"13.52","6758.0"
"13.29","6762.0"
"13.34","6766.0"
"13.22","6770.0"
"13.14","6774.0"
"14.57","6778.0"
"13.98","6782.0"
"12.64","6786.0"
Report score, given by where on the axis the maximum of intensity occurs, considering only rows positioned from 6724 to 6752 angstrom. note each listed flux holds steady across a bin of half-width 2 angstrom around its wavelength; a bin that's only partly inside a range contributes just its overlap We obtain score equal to 6734.0 angstrom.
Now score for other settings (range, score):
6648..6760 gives 6686.0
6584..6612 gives 6590.0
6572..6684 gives 6590.0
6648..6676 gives 6650.0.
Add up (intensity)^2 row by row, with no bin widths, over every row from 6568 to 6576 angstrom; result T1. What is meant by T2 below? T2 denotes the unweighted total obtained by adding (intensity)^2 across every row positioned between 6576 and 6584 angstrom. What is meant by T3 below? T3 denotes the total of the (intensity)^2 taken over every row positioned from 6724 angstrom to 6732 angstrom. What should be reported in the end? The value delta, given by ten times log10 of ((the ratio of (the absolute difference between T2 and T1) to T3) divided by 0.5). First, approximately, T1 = 417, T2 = 375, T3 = 377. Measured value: -6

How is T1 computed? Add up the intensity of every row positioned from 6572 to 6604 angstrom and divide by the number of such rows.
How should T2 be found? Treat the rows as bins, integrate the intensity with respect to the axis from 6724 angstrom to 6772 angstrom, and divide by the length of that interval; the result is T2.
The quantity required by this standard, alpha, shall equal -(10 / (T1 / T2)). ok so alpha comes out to -9.7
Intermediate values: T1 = 14.0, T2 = 13.6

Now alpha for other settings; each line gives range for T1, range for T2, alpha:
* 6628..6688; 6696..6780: -9.8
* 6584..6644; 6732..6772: -9.6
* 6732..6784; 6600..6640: -10.4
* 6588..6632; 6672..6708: -9.8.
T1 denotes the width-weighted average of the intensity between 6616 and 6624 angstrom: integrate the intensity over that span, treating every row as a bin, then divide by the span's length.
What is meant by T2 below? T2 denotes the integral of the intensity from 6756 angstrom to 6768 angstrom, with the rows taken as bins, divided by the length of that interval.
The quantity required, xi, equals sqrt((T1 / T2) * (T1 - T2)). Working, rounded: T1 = 14.1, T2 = 13.4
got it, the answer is 0.85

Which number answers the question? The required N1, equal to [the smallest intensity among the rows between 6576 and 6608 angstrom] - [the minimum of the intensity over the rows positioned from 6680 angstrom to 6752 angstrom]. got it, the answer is 0.6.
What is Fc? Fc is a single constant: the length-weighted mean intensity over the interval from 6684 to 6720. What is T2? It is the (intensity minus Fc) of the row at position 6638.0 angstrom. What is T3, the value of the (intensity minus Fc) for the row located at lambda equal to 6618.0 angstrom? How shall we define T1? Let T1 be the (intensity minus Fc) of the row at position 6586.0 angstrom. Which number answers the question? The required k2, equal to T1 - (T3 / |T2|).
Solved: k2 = -1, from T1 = -0.08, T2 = 0.58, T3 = 0.7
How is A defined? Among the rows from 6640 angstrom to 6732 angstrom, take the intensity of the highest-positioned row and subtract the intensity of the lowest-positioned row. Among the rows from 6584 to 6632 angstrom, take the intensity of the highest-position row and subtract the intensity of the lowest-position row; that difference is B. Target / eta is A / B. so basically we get -0.33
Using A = -0.2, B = 0.6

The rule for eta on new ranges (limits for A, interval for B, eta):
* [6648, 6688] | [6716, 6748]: 0.29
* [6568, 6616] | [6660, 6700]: -2.23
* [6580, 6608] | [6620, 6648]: -0.12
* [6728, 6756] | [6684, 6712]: -0.37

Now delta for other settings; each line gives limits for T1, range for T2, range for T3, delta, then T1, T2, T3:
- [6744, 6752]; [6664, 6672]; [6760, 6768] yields -15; 381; 387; 355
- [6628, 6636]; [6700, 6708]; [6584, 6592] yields -8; 408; 377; 418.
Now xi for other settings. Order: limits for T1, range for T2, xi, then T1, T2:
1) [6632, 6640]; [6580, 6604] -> 0.41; 14.3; 14.1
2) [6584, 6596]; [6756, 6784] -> 0.64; 14.0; 13.6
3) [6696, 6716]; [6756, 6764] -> 0.74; 13.9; 13.4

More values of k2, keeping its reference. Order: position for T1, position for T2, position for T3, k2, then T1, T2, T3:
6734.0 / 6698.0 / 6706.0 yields 0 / 0.13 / 0.59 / 0.2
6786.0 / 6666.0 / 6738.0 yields 4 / -1.28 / 0.11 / -0.6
